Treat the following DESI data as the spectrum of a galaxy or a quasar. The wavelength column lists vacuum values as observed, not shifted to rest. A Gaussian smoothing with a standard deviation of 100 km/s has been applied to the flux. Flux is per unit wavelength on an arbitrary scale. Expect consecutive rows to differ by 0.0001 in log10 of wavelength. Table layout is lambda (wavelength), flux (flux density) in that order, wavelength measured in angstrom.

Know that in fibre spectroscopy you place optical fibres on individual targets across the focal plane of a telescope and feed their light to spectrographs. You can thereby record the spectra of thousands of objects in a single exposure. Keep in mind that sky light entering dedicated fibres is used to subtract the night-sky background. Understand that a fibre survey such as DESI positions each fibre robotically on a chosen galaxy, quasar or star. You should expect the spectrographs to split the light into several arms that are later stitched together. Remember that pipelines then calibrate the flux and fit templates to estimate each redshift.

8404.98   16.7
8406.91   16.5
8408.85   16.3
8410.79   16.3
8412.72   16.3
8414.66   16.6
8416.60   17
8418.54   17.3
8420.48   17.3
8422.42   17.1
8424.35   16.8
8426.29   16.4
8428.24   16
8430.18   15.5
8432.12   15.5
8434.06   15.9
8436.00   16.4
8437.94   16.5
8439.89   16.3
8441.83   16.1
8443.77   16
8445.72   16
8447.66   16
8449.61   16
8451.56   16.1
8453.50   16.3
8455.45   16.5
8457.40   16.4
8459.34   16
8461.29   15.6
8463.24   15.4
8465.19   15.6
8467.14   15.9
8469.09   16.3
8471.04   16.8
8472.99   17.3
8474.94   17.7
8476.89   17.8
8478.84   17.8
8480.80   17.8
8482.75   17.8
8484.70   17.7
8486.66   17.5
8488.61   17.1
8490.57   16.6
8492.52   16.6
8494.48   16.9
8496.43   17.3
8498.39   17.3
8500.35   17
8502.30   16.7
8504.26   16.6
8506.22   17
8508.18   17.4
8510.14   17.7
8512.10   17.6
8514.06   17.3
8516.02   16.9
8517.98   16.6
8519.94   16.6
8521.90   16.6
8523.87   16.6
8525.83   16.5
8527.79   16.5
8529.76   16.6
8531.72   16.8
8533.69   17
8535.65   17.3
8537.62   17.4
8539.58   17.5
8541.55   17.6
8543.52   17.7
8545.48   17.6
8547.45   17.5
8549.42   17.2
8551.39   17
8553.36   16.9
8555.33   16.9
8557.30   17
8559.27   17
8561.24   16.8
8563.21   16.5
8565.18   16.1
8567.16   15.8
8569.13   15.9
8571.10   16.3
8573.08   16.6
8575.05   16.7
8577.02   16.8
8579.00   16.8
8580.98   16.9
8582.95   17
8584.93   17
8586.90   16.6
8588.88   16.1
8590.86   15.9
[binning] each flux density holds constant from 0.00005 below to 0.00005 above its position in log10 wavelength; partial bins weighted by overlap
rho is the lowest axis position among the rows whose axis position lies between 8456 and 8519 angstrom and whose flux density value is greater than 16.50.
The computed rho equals 8471.04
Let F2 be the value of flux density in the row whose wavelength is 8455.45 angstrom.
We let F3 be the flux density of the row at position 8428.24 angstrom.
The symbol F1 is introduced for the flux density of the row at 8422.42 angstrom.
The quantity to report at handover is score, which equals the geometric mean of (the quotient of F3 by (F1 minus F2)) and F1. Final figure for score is 21.4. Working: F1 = 17.1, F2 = 16.5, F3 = 16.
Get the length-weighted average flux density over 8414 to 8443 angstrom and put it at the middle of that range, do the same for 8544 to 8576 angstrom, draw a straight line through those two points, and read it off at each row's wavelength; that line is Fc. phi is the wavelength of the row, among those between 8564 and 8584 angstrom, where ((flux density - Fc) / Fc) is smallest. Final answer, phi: 8567.16 angstrom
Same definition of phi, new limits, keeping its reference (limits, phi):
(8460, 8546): 8463.24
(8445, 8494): 8463.24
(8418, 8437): 8432.12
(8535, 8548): 8535.65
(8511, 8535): 8527.79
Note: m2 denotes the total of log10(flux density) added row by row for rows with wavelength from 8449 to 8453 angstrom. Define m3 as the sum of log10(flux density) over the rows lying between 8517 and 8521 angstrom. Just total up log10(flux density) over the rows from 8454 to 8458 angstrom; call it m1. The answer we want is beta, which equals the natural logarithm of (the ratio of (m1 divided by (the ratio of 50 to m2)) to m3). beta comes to -3.04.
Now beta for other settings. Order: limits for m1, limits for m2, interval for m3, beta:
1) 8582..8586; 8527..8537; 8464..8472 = -2.77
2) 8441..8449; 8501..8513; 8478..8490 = -2.35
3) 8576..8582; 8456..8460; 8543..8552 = -3.55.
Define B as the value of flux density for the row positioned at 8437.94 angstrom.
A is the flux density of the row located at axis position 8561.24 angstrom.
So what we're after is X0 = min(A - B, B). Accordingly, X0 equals 0.3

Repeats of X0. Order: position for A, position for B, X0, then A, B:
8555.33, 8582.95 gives -0.1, 16.9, 17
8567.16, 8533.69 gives -1.2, 15.8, 17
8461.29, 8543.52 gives -2.1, 15.6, 17.7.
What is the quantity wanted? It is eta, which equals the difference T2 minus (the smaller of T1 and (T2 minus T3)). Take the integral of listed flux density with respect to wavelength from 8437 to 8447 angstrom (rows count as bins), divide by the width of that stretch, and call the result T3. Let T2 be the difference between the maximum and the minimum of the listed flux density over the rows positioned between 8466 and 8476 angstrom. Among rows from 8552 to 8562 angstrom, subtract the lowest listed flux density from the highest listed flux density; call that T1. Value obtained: 16.2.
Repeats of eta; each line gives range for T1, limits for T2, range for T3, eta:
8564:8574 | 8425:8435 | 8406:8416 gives 16.4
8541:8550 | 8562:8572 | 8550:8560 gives 17.0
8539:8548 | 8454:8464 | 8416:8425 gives 17.1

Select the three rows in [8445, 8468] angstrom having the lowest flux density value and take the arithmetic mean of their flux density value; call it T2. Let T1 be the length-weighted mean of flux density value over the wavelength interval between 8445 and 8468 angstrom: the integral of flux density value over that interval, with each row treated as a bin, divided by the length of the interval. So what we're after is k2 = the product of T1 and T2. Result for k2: 248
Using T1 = 16.0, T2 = 15.5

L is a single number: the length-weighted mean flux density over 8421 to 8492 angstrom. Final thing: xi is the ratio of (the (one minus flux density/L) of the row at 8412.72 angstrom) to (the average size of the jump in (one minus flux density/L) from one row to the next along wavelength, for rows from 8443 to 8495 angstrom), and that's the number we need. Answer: 1.0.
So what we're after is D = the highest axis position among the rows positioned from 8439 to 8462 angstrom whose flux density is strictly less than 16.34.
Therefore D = 8461.29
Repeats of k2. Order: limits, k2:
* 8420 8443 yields 255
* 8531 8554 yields 292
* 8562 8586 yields 264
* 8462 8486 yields 265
